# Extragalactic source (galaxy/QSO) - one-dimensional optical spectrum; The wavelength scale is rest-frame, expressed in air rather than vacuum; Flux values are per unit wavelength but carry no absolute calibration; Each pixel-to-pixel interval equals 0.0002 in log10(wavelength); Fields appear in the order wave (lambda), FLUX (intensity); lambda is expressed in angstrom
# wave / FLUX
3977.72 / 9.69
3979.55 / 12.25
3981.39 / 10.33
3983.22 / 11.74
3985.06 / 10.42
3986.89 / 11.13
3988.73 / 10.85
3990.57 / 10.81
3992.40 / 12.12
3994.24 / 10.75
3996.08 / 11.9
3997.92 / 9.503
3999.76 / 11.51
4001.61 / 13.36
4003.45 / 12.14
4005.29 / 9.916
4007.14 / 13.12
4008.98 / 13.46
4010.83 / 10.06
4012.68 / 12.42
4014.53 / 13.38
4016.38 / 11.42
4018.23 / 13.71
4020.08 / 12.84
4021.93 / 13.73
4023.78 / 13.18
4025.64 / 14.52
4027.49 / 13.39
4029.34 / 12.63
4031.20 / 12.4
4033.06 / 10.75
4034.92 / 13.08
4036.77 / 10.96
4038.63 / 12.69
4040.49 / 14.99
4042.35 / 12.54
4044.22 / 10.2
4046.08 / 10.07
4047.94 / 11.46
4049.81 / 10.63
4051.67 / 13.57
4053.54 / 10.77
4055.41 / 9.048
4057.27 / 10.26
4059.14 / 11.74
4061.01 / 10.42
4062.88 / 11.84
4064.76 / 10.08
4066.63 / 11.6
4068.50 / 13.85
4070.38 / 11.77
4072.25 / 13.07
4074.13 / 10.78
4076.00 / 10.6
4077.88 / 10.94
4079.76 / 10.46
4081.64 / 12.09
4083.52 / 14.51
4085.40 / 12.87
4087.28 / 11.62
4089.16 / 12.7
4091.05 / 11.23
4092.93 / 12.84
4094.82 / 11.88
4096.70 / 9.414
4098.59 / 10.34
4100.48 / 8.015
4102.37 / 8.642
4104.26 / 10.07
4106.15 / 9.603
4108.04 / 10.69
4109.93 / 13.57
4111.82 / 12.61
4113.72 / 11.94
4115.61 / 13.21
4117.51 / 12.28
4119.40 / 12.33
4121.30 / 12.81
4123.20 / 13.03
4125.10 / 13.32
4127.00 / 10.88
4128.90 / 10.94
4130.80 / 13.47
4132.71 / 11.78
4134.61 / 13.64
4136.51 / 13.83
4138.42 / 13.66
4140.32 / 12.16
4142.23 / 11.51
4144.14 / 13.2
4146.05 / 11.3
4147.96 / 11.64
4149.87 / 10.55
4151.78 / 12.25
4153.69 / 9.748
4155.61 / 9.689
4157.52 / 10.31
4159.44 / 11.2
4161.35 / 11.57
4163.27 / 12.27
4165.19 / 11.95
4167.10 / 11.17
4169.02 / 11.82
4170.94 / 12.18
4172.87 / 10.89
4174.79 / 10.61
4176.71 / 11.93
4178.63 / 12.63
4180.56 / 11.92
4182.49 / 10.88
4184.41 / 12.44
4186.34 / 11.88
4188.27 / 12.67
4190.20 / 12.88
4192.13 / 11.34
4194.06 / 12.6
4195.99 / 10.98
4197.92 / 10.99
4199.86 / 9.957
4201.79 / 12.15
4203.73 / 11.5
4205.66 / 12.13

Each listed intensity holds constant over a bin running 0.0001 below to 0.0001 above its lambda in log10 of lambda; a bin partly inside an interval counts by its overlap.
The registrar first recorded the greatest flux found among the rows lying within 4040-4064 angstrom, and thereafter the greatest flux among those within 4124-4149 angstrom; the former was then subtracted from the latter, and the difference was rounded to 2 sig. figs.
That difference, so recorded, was -1.2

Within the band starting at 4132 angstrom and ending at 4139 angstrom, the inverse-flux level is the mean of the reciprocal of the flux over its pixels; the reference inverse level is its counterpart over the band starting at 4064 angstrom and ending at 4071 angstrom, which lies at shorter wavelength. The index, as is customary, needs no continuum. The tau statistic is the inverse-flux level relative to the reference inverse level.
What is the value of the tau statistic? 0.89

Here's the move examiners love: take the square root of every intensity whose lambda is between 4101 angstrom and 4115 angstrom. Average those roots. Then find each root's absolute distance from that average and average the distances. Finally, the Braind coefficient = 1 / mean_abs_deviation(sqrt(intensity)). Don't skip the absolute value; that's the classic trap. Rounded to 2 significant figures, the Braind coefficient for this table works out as 4.6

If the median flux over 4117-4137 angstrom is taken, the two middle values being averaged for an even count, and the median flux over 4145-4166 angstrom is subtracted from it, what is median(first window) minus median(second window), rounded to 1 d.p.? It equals 1.5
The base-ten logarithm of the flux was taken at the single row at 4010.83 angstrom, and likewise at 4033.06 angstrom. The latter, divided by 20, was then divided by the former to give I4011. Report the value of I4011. 0.0514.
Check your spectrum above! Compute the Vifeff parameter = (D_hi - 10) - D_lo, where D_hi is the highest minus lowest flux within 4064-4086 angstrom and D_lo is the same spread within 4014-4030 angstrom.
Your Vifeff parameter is -8.7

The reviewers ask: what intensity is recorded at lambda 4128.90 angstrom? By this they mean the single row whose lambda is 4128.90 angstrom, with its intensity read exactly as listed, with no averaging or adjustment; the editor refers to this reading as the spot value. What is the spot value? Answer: 10.94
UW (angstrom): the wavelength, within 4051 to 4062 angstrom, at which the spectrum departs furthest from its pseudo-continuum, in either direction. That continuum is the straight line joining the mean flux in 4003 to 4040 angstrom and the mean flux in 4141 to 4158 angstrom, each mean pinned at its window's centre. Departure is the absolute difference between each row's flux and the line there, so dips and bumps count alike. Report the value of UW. 4055.41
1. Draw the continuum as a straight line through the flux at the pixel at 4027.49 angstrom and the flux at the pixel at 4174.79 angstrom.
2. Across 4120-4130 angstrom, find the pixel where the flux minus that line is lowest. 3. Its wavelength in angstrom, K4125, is 4127.00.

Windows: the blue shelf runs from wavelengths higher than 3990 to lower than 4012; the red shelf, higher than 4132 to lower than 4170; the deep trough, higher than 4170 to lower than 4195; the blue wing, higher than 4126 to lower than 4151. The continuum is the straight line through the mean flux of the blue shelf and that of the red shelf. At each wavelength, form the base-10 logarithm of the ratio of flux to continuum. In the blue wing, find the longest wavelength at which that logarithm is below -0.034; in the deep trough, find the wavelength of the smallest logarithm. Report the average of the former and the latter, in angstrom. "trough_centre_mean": 4162.3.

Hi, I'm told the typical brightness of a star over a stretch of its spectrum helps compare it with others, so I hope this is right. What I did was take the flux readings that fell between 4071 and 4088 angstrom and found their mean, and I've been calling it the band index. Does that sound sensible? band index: 11.9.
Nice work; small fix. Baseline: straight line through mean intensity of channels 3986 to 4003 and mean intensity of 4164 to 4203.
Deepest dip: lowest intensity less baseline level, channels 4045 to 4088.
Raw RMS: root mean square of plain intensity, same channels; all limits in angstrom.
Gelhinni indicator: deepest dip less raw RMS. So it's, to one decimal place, -14.0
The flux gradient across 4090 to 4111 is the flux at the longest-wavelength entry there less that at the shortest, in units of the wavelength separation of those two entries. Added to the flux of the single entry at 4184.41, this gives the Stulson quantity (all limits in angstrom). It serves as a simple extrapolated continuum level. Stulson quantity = 12.6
